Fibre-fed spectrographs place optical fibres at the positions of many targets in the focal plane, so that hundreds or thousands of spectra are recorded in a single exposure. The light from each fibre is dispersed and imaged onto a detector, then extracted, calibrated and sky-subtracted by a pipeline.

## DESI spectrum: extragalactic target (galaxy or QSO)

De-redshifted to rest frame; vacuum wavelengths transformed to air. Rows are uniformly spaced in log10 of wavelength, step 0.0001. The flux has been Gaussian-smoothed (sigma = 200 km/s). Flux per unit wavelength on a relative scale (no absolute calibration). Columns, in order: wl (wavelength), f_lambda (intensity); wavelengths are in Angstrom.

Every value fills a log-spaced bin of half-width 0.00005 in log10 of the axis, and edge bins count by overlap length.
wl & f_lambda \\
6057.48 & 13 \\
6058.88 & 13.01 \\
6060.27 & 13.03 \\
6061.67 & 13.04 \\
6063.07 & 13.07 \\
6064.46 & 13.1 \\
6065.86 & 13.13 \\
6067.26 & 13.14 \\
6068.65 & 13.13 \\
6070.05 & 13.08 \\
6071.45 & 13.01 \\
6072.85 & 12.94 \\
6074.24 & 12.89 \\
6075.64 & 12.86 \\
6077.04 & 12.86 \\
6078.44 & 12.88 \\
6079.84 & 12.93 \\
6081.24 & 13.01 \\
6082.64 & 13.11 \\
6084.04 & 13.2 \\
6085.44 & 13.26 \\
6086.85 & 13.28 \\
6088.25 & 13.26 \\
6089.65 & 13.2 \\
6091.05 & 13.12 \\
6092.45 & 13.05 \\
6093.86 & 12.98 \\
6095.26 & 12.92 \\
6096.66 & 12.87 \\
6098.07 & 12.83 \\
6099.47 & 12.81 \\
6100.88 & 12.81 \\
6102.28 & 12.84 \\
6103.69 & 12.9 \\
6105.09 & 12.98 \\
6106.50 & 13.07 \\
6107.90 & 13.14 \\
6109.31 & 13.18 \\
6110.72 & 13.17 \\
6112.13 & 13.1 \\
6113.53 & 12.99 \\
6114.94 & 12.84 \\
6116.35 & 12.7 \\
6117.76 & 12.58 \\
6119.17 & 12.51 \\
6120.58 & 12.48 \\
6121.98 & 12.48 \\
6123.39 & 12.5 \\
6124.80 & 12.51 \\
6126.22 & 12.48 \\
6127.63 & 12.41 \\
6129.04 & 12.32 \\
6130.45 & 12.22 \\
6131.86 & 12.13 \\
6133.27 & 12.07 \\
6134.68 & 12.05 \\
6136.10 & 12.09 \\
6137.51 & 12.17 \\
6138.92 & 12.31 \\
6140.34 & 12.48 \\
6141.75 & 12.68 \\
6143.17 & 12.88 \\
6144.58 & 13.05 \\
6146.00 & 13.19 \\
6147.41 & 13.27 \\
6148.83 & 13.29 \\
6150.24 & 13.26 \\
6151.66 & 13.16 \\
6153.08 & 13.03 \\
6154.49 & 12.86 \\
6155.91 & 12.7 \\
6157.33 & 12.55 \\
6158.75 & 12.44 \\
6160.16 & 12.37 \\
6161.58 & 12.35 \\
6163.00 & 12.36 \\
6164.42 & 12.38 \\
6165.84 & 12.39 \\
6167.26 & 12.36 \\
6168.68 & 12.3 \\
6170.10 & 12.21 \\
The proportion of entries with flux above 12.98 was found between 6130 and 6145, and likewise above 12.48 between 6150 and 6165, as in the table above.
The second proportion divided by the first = 6.0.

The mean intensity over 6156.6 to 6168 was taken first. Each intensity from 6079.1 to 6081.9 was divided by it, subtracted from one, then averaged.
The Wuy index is -0.046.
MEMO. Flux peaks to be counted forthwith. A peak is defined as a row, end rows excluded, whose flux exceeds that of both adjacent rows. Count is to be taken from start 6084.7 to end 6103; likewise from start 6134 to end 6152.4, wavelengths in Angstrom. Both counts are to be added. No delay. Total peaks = 2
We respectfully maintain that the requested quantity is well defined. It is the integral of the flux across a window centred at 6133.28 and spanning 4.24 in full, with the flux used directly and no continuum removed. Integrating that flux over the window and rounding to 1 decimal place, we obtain 51.2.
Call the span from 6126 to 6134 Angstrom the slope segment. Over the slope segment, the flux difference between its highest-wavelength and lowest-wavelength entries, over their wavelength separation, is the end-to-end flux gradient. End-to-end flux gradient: -0.058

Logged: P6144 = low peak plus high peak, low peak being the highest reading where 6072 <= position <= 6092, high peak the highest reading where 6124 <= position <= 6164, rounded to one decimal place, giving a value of 26.6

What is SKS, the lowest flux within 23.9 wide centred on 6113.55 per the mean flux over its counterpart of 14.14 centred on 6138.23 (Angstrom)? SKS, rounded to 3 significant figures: 1.01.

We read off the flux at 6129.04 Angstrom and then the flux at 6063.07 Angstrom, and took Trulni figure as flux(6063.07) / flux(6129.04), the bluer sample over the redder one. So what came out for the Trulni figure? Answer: 1.06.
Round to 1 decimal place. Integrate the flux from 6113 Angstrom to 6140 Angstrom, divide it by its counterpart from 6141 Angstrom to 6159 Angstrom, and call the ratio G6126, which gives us 1.4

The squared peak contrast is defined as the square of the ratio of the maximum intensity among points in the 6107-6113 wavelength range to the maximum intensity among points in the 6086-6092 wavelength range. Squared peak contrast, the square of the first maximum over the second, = 0.98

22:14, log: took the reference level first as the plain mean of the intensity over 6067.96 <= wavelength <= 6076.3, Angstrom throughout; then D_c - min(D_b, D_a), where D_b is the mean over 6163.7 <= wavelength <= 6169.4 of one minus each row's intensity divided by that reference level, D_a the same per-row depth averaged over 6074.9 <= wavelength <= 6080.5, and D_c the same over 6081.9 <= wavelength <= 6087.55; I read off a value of -0.025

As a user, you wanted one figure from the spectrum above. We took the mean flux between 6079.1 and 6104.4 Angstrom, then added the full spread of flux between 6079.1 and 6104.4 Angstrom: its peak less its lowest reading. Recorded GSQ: 13.49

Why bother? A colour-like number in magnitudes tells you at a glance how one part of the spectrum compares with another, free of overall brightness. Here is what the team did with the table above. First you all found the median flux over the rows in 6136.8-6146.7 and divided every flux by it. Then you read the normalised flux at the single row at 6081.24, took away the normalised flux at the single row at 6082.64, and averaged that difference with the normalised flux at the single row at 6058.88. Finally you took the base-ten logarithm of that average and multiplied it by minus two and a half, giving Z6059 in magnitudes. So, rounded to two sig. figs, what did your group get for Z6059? 0.73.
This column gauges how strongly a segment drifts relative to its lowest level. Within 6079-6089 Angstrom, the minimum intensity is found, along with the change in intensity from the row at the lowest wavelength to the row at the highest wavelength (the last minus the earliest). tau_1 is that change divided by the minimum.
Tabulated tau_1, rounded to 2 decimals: 0.03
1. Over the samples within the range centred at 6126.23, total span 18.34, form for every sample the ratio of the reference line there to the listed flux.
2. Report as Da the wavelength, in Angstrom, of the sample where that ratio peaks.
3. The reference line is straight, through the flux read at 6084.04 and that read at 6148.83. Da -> 6134.68 Angstrom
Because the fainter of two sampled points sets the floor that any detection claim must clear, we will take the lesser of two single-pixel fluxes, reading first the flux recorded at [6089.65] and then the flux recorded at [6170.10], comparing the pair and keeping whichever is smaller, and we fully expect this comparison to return 12.2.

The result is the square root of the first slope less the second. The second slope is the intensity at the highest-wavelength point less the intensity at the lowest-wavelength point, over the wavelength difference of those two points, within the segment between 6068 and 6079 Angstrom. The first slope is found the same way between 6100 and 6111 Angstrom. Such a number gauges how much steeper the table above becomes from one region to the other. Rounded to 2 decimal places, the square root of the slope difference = 0.25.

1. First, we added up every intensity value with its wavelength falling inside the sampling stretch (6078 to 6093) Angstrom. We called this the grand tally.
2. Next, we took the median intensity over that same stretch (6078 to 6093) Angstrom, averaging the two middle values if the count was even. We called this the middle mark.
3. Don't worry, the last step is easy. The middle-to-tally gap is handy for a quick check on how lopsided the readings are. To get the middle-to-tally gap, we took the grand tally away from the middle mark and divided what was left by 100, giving -1.31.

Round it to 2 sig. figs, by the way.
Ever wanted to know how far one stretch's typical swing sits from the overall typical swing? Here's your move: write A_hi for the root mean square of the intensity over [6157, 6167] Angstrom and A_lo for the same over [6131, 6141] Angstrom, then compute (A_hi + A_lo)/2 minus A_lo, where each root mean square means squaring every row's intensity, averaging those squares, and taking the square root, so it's 0.11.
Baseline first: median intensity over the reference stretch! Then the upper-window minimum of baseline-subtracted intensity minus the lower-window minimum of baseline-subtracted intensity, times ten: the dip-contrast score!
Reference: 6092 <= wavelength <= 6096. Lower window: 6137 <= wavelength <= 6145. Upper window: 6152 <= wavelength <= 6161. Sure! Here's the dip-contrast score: 2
